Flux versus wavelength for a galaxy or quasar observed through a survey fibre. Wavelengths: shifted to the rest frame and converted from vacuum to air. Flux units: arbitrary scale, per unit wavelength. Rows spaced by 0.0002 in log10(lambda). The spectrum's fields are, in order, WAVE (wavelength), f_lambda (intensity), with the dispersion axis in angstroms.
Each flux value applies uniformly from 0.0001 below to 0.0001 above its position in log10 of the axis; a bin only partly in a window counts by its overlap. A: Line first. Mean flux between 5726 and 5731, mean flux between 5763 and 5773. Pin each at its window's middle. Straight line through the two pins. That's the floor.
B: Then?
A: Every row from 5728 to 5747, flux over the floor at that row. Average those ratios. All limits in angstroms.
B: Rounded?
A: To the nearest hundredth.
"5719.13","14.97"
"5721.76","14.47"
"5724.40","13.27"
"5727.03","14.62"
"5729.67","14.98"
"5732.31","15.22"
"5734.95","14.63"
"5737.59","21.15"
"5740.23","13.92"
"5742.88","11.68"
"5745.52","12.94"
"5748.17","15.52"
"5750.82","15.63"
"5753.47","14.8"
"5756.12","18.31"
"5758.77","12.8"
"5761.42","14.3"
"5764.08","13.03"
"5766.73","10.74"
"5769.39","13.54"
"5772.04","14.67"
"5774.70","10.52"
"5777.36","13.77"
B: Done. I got 1.04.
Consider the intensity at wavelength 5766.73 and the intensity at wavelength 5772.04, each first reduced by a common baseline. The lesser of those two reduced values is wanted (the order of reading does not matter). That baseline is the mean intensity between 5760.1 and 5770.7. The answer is -2.2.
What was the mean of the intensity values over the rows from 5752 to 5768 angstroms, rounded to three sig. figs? 14.0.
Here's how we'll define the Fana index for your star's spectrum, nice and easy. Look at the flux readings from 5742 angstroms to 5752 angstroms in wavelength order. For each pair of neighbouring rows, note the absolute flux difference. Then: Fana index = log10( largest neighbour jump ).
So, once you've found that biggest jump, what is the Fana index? 0.4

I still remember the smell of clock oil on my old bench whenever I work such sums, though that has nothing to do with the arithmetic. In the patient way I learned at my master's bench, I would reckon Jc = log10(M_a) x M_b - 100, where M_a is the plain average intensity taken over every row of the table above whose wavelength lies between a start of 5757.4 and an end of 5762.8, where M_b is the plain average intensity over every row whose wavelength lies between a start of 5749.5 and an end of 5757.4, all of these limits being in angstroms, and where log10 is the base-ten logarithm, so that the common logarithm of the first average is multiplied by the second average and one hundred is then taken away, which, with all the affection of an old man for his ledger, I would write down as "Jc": -81.6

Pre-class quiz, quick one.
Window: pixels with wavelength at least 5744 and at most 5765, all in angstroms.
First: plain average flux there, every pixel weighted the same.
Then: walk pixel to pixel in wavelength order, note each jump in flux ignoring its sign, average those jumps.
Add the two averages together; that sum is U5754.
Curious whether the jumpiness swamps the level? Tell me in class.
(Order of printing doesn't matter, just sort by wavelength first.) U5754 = 16.9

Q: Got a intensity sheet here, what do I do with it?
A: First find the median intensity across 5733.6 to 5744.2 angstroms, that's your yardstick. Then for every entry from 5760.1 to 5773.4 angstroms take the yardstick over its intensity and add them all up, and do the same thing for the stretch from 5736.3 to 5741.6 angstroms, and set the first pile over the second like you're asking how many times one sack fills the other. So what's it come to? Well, 3.2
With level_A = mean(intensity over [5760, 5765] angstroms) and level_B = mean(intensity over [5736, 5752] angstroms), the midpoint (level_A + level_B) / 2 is 14.4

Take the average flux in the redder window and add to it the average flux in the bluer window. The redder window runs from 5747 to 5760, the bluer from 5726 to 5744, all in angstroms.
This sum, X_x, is 30.6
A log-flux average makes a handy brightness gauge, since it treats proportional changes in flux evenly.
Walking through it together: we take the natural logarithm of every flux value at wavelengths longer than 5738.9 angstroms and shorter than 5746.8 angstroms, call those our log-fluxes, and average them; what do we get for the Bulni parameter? 2.55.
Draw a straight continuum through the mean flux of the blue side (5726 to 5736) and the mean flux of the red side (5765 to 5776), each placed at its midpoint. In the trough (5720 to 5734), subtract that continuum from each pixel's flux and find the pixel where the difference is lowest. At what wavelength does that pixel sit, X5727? 5724.40 angstroms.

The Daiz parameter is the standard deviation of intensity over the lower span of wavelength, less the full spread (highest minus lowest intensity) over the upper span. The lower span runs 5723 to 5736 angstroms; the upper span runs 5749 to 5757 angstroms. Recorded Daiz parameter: -2.8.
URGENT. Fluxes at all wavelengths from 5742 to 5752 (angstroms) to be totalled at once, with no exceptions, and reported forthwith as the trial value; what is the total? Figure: 56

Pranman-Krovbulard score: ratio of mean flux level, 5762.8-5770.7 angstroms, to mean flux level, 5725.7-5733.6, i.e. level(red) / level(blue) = 0.83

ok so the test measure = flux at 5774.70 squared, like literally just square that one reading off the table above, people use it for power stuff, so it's 111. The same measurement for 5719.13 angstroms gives 224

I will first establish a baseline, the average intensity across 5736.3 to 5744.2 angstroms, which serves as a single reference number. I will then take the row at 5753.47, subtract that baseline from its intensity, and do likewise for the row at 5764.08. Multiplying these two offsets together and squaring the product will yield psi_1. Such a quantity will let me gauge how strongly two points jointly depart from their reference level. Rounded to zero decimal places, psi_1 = 4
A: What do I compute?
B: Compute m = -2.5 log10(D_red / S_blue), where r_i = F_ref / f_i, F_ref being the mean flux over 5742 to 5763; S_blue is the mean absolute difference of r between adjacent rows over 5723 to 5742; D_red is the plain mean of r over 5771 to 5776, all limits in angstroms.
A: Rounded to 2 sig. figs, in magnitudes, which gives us -2.3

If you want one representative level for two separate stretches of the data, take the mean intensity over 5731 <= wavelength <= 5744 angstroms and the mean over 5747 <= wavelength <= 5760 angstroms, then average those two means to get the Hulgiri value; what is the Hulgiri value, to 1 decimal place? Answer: 15.4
